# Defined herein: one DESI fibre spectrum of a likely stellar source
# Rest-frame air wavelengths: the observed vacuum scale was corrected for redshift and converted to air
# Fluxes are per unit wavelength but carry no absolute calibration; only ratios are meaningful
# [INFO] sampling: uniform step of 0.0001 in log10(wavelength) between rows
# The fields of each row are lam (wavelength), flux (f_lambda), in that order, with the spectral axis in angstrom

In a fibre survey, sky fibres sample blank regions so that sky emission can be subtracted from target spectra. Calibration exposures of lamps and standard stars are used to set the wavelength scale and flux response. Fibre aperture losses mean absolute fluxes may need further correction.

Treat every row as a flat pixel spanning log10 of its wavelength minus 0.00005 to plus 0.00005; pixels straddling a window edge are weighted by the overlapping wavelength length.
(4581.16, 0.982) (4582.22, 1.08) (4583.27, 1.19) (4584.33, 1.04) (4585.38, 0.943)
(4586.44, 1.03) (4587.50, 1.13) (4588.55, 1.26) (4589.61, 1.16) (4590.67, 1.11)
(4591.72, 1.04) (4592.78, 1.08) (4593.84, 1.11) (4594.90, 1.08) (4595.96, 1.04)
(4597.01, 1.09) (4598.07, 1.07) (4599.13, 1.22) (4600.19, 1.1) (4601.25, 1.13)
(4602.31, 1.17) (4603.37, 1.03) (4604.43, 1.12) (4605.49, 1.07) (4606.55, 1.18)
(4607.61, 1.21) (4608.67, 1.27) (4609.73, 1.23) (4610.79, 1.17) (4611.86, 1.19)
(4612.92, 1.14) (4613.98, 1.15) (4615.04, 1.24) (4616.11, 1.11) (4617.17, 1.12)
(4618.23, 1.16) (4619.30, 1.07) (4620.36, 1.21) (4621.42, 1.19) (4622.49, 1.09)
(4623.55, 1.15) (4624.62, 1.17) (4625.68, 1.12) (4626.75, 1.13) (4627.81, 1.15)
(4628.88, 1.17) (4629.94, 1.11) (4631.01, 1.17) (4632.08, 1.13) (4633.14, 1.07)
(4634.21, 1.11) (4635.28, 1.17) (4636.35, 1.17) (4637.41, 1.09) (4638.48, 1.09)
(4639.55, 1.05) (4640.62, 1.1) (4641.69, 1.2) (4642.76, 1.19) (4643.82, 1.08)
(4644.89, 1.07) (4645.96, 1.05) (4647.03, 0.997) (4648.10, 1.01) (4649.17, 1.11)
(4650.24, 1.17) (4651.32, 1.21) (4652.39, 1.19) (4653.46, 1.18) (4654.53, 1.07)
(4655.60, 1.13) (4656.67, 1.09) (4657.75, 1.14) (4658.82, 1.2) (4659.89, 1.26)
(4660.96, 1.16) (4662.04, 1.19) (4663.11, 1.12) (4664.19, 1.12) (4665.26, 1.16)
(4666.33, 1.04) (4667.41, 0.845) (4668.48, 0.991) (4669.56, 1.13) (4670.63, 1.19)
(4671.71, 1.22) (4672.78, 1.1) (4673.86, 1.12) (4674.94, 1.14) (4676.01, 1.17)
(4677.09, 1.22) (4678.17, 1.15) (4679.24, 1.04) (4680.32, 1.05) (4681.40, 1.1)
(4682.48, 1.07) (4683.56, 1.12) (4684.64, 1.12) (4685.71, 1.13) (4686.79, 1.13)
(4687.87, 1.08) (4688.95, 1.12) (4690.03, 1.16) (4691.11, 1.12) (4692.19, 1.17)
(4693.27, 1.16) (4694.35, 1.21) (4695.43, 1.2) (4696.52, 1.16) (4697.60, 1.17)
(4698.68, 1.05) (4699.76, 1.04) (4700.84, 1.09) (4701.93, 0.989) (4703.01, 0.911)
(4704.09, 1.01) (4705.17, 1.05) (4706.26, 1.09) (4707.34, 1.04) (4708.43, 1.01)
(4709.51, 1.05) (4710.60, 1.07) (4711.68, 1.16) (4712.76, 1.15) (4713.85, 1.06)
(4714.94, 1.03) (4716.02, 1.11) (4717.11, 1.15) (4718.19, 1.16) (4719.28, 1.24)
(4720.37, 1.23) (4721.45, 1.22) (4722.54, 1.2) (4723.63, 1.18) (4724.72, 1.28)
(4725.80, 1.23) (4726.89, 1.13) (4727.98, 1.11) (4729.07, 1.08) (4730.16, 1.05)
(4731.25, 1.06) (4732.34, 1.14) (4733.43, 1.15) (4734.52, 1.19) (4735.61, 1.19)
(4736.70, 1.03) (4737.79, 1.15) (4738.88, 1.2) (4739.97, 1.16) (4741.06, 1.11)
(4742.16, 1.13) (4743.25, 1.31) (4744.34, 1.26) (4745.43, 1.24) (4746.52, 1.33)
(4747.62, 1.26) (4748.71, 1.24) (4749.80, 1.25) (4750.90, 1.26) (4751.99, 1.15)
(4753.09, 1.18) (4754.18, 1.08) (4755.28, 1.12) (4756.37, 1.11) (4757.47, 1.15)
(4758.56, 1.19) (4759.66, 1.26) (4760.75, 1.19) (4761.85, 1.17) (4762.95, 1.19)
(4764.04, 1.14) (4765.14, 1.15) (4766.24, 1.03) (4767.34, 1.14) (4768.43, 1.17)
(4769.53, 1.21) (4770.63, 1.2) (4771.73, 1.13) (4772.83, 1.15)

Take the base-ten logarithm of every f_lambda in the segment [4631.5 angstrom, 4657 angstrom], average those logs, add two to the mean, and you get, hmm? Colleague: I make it 2.046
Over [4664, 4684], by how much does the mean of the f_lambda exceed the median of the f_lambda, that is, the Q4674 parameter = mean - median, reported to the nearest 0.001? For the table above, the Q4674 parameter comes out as -0.016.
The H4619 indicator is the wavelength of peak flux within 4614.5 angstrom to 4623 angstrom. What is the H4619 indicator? 4615.04 angstrom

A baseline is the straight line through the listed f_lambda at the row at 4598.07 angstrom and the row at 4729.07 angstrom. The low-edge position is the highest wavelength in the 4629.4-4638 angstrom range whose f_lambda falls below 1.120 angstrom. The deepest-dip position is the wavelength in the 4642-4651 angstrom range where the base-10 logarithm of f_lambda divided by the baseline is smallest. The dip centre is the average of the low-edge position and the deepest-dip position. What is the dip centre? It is 4642.2 angstrom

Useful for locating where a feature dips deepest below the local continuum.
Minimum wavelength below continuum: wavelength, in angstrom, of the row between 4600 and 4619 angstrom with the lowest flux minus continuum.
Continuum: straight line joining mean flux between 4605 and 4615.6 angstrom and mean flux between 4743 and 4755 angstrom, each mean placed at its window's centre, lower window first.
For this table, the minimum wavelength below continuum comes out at 4603.37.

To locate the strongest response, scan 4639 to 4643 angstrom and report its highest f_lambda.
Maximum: 1.2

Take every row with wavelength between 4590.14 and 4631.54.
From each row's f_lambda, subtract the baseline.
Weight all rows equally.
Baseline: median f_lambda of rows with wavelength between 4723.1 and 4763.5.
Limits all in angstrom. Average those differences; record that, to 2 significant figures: -0.043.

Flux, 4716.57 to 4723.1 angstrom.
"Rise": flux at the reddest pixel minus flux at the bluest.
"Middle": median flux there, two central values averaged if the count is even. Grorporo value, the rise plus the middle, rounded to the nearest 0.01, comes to 1.26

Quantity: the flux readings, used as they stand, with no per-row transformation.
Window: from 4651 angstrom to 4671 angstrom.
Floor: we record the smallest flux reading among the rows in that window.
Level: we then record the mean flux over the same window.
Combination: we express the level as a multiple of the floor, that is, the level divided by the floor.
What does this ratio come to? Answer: 1.33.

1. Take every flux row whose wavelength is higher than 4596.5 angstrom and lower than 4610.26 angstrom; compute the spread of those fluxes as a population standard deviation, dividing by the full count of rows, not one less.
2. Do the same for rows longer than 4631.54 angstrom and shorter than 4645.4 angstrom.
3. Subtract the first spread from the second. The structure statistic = -0.023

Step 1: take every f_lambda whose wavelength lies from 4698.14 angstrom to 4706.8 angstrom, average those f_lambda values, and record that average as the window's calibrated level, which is 1.03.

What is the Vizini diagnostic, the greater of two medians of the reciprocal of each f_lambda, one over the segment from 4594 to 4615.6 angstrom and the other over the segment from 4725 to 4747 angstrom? 0.873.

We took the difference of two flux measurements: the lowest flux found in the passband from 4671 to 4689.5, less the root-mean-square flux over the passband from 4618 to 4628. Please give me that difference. -0.10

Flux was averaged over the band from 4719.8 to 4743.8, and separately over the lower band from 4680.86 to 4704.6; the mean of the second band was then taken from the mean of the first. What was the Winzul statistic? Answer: 0.055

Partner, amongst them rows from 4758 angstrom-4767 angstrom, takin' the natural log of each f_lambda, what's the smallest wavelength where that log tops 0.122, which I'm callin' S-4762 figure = 4758.56 angstrom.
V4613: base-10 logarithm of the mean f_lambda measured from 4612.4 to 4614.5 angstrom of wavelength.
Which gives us 0.059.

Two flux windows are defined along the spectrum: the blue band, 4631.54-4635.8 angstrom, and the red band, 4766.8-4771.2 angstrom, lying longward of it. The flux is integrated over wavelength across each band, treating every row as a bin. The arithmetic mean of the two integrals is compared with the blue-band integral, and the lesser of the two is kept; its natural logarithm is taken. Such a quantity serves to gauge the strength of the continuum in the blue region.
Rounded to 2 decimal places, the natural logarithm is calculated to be 1.56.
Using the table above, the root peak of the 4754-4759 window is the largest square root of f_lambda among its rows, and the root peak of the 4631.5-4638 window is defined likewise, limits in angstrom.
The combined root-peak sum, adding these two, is 2.17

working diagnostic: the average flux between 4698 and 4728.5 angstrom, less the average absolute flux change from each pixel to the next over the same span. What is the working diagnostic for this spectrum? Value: 1.06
